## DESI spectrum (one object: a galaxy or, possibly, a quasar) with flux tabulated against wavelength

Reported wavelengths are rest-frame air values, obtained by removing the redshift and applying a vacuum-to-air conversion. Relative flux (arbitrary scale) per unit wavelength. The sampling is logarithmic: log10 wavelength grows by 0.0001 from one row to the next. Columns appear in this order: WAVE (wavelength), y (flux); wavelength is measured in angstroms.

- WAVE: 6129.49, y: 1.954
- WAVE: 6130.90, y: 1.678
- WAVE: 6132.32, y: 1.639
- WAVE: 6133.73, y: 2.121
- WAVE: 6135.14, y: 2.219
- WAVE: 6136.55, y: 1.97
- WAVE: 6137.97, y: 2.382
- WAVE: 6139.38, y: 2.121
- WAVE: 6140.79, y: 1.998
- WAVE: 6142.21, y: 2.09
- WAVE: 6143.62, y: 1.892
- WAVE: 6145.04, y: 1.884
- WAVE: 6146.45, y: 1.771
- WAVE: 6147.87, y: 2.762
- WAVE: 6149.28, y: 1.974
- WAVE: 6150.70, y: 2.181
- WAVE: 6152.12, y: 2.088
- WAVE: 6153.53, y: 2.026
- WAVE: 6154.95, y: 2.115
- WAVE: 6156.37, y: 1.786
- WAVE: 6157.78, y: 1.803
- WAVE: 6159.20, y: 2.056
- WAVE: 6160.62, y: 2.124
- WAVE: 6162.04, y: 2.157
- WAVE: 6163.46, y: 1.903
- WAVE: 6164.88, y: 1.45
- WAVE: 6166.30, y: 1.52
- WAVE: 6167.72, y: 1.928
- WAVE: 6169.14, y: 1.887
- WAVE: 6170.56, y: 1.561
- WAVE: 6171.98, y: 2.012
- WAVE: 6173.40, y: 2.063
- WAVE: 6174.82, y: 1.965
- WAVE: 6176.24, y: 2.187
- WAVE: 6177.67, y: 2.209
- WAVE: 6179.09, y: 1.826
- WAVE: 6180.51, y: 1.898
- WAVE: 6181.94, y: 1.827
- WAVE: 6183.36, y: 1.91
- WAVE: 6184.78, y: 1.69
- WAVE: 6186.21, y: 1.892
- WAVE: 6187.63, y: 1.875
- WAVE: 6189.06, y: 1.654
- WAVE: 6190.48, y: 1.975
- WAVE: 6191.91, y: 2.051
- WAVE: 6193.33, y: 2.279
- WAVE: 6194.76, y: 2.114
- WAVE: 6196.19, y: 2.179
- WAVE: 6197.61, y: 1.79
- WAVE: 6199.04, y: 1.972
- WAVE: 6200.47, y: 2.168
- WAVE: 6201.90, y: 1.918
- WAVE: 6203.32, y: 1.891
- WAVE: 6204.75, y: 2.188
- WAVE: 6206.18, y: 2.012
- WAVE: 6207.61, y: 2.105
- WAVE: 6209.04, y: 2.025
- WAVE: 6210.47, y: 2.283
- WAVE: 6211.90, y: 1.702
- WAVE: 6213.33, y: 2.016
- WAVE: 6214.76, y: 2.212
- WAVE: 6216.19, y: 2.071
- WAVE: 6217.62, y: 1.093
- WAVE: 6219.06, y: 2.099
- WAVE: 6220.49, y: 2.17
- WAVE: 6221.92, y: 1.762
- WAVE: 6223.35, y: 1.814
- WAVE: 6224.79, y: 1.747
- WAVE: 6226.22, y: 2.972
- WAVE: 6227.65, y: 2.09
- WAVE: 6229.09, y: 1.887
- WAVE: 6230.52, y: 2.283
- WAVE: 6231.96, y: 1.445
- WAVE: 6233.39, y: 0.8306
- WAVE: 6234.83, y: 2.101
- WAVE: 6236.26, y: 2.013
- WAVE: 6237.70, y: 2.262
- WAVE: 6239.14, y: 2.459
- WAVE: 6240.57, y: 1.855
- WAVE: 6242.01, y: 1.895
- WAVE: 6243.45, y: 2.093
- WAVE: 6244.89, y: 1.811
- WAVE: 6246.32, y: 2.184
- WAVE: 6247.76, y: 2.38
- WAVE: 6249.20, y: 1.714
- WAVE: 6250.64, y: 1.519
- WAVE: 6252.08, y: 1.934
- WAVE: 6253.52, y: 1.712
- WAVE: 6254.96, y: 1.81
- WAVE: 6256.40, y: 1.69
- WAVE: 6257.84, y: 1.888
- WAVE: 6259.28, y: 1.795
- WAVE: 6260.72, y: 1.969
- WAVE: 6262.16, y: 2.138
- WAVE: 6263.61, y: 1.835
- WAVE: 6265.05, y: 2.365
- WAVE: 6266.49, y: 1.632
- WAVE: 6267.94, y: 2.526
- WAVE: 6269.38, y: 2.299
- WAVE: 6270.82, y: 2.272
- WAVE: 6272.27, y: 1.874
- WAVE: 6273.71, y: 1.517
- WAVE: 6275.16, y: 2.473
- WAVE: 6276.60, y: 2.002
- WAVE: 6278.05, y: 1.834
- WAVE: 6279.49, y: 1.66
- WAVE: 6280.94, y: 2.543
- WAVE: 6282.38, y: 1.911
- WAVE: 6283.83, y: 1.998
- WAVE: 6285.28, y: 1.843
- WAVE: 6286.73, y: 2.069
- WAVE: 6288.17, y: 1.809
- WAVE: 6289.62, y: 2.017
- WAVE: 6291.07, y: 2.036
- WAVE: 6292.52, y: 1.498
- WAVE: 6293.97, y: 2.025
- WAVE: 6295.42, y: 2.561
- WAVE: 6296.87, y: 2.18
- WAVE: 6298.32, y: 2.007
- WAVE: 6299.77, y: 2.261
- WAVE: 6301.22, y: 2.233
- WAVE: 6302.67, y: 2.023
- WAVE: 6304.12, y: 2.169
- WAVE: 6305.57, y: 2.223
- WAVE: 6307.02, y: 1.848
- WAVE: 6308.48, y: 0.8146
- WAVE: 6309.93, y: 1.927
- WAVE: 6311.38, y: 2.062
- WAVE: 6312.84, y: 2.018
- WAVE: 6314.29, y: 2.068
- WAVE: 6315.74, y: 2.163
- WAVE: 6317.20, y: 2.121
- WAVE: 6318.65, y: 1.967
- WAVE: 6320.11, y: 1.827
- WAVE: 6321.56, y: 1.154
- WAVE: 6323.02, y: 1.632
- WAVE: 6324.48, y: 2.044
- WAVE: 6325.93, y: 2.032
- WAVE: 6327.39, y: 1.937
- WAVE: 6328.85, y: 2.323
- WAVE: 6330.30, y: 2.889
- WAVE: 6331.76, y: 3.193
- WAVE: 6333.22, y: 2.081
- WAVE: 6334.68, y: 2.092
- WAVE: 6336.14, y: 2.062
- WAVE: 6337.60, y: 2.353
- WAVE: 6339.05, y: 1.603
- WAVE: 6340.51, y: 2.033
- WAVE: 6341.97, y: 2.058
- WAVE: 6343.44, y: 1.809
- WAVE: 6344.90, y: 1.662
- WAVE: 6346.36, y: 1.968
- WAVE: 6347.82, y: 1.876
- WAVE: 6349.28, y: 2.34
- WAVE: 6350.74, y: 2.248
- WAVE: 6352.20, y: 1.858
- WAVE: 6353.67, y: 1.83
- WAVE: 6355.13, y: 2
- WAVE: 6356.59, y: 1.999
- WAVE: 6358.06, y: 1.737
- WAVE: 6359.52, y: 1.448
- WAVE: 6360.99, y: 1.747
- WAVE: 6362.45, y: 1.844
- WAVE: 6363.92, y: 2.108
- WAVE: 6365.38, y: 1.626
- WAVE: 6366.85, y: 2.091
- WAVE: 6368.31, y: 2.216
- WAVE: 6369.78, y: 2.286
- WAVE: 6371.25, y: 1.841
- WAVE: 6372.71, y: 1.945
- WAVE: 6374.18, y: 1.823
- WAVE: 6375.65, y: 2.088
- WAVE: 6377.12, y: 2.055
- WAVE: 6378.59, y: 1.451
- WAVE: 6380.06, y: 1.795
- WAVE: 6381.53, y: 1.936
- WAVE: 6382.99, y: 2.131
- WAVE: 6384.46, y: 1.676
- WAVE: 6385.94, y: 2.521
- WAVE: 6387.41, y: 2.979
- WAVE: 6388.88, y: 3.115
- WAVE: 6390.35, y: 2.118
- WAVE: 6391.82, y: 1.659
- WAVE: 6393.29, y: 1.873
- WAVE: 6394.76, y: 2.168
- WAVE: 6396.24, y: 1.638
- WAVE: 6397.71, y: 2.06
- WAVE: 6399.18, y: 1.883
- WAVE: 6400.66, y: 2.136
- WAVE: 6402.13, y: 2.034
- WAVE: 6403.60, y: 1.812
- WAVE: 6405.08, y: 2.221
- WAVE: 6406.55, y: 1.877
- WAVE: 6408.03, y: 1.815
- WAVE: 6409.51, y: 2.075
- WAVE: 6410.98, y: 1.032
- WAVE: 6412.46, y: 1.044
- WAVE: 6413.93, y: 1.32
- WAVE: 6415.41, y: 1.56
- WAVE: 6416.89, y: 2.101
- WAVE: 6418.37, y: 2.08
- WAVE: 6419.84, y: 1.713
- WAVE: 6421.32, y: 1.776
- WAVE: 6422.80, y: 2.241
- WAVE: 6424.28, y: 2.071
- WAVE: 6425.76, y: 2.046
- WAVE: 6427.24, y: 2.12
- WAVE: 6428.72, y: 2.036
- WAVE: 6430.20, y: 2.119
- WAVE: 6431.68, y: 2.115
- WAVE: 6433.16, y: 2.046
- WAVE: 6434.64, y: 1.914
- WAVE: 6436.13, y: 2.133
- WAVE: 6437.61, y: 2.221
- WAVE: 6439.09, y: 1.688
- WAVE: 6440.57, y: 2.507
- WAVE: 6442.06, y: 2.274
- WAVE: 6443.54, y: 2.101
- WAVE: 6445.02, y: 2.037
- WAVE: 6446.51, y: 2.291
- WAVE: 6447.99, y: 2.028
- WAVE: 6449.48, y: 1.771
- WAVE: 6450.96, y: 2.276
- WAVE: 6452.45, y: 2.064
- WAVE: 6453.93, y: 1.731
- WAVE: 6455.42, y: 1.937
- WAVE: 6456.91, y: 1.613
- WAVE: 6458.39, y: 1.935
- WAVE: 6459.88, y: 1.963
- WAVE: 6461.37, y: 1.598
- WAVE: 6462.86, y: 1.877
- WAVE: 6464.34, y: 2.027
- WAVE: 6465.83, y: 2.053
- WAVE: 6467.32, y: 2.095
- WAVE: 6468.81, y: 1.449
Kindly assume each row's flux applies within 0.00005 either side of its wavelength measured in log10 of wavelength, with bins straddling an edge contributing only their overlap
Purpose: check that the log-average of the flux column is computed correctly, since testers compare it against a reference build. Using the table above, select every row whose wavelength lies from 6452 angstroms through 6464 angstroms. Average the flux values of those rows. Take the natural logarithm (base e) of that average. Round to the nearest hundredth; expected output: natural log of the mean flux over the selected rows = 0.61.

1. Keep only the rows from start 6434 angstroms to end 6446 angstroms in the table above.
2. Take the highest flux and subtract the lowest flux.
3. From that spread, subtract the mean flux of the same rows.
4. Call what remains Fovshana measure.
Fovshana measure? -1.29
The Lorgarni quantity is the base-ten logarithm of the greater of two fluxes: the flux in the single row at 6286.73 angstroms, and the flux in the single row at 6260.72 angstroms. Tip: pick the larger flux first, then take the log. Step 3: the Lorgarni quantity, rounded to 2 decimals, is 0.32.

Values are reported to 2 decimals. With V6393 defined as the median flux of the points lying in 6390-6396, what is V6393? 2.00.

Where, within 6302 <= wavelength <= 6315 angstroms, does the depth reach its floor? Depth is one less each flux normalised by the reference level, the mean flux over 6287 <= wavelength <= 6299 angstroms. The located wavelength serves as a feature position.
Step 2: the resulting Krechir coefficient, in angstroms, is 6305.57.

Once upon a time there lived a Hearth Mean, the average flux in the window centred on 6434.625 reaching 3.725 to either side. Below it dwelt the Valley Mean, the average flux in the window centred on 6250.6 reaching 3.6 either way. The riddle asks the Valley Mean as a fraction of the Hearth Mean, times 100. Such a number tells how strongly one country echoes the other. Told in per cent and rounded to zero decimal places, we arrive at 89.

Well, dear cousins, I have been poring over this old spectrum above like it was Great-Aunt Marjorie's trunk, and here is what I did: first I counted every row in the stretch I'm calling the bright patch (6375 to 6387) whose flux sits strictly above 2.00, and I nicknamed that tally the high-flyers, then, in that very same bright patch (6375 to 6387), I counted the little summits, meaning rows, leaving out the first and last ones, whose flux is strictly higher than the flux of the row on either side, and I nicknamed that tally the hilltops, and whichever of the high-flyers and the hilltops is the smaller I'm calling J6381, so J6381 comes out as 1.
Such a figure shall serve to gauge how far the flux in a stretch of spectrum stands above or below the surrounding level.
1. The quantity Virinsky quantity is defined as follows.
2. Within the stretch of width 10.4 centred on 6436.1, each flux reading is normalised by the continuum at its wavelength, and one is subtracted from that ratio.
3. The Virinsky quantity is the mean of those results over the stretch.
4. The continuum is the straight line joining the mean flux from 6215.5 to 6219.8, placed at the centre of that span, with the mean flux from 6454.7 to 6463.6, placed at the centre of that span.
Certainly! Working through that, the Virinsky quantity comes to 0.15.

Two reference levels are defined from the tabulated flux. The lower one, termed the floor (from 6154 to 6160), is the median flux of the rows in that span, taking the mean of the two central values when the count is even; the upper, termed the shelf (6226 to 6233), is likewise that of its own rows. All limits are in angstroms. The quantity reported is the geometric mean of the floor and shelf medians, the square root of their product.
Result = 2.01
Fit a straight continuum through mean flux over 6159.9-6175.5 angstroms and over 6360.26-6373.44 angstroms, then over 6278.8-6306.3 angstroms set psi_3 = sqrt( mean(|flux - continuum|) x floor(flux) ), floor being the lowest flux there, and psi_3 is 0.58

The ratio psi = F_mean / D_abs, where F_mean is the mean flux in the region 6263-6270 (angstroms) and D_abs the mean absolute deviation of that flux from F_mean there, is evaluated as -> 6.7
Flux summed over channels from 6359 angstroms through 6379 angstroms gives 27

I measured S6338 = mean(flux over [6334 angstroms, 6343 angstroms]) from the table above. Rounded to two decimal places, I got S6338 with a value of 2.03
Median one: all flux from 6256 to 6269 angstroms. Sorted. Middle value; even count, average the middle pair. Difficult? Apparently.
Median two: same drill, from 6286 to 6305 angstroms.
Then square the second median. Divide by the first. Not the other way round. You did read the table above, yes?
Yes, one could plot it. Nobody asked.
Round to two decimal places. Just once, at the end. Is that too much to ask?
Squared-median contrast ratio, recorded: 2.20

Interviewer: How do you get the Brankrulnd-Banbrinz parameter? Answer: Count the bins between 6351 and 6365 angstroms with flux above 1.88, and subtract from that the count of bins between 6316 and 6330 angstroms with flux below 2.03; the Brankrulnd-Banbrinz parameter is -2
